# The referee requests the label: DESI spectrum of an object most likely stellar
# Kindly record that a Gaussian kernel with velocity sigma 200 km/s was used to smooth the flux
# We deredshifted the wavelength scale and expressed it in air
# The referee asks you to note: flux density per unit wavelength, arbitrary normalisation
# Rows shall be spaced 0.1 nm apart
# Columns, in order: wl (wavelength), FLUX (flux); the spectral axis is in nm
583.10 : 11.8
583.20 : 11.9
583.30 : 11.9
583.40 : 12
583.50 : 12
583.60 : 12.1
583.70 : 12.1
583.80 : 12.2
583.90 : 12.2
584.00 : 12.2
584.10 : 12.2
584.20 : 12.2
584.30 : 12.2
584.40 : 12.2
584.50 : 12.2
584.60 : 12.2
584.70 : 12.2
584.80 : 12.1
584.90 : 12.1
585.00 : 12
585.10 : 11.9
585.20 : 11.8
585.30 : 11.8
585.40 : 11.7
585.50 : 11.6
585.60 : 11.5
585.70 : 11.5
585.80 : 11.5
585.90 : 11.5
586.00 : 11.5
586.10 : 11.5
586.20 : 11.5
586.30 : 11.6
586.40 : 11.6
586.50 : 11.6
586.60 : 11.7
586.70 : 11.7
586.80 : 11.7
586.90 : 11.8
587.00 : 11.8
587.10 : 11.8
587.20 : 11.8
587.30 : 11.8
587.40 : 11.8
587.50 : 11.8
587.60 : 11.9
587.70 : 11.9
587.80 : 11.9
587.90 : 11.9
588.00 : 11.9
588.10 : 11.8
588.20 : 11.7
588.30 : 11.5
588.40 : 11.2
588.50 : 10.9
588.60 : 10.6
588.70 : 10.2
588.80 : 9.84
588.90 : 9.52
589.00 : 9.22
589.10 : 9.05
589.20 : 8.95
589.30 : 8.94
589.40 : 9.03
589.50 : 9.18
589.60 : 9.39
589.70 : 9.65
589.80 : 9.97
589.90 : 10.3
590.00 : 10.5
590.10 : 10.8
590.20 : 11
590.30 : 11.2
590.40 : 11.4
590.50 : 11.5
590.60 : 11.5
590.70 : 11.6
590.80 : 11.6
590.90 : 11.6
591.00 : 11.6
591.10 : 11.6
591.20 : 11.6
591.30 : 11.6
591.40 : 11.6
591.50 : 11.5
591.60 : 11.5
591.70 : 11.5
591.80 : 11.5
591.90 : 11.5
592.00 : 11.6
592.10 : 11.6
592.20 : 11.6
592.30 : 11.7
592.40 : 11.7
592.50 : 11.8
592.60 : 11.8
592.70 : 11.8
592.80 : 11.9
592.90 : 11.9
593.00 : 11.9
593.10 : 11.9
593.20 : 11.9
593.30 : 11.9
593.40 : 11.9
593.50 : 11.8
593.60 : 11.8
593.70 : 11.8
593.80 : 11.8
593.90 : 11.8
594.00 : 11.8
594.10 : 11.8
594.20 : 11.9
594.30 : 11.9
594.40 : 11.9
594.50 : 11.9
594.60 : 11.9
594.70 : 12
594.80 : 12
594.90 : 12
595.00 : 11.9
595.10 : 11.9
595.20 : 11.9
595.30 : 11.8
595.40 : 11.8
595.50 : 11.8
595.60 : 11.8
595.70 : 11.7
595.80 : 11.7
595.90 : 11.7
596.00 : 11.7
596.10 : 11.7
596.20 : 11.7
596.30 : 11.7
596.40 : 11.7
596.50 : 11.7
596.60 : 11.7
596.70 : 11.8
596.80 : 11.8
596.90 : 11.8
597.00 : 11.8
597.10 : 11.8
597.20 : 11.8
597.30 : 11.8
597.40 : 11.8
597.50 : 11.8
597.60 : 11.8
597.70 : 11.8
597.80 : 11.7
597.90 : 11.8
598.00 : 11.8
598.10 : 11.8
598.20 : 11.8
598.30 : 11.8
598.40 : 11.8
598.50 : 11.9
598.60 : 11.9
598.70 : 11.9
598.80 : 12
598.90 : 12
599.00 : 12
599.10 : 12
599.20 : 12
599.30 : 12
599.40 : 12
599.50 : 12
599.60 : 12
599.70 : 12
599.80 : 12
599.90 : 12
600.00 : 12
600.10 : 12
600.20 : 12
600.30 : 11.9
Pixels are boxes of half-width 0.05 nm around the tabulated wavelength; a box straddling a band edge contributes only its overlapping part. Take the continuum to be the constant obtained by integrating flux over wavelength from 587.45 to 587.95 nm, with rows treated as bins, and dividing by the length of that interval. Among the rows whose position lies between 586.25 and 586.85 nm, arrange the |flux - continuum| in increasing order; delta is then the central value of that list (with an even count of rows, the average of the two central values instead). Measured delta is 0.23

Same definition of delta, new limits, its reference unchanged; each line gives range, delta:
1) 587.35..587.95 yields 0.02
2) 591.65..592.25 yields 0.33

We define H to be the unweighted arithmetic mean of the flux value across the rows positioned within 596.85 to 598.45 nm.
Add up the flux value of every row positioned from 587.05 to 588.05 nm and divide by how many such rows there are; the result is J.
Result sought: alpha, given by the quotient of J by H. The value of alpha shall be 1.00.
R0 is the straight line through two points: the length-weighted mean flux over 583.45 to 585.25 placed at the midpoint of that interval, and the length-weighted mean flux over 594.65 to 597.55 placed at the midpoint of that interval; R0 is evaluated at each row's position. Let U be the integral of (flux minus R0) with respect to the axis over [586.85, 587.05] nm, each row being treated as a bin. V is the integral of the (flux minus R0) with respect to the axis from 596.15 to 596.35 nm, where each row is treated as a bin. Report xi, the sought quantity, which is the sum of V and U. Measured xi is -0.07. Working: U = -0.05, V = -0.02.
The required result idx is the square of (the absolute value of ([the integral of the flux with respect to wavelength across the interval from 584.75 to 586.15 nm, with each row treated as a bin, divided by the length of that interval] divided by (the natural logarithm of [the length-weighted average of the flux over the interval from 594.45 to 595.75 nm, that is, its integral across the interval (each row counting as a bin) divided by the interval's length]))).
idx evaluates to 22.4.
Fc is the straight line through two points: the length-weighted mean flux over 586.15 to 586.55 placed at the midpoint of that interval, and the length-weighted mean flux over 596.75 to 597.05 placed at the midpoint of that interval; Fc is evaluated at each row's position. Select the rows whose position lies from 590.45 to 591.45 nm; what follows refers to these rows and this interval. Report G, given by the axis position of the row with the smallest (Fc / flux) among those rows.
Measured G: 590.70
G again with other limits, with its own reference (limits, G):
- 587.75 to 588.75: 587.80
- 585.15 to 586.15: 585.20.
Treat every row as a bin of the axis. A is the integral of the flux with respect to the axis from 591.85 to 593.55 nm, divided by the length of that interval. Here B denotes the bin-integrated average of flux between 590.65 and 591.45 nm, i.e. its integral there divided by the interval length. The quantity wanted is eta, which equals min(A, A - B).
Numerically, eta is 0.18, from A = 11.8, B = 11.6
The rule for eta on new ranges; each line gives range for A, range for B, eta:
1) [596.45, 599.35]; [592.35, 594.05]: 0.01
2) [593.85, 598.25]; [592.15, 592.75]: 0.07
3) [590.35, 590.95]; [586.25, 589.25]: 0.32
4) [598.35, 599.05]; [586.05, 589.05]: 0.55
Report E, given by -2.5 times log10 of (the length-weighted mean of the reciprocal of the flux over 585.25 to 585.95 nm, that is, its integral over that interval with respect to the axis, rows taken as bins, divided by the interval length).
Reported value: 2.66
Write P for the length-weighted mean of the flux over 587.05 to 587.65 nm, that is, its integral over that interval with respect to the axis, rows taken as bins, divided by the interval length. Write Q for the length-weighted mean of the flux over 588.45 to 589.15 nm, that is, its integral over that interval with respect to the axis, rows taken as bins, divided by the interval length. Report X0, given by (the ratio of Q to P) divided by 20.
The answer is 0.0419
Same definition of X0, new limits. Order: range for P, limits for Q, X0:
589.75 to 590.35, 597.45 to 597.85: 0.0554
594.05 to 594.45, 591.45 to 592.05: 0.0485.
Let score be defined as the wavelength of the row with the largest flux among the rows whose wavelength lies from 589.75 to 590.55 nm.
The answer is 590.50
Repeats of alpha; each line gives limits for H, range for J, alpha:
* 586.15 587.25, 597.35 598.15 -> 1.01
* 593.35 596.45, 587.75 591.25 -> 0.90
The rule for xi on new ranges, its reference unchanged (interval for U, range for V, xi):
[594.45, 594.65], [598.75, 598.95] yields 0.07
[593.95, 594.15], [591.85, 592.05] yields -0.08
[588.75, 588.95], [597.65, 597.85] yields -0.46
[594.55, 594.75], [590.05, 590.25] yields -0.19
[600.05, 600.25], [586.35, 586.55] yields -0.03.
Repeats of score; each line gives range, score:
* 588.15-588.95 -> 588.20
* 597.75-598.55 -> 598.50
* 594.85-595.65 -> 594.90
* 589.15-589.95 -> 589.90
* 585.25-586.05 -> 585.30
